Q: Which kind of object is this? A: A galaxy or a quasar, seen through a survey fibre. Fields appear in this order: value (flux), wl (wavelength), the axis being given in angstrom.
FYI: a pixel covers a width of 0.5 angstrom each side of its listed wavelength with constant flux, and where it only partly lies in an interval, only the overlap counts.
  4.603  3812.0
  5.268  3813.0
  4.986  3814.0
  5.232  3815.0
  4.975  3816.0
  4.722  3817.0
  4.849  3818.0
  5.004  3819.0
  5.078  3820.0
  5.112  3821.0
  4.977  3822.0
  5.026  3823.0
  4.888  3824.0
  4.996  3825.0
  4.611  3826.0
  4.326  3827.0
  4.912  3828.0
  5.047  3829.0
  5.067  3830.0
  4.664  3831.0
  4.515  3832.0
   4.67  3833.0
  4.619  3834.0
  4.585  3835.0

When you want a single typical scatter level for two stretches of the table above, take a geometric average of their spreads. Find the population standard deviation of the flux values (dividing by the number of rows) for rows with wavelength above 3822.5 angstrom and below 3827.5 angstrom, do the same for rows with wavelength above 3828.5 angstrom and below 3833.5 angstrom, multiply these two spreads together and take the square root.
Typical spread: 0.24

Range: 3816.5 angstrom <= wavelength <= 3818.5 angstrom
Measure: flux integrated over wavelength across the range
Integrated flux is 9.6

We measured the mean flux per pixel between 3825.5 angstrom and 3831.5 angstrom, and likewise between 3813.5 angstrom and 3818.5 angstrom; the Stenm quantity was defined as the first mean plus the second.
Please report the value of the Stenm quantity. 9.7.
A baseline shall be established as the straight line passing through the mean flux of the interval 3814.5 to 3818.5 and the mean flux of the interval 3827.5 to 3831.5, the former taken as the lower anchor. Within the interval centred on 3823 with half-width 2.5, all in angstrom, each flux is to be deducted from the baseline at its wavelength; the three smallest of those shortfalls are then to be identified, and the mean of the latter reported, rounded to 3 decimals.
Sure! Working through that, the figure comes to -0.111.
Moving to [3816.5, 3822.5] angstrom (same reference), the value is -0.126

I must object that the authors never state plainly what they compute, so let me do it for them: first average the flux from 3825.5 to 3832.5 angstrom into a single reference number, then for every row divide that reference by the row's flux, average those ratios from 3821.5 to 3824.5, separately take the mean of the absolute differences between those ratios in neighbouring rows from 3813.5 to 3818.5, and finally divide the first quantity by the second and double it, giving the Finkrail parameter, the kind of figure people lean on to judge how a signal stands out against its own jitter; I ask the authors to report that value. 45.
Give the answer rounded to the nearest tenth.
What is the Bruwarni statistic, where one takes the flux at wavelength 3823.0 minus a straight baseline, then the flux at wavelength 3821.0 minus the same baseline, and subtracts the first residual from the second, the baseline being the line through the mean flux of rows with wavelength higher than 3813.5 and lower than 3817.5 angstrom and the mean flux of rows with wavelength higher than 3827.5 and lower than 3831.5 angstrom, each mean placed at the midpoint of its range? 0.1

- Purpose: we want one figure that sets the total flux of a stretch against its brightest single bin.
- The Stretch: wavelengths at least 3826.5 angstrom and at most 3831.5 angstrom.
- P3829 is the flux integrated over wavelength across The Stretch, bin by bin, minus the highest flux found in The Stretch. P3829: 18.9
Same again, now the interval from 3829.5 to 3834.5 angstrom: 18.5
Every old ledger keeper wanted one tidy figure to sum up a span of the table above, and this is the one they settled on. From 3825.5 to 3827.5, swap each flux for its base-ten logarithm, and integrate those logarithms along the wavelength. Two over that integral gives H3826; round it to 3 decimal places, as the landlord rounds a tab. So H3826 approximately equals 1.539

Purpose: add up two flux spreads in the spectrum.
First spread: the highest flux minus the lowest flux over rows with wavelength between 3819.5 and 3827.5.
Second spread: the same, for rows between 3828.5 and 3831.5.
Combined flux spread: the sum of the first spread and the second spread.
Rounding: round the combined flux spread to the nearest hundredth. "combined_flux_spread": 1.19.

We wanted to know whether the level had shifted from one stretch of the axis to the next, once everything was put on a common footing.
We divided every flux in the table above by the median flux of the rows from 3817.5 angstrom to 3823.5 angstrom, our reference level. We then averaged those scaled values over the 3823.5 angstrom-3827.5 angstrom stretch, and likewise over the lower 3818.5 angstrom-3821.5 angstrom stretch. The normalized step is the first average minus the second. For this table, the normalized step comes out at -0.07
